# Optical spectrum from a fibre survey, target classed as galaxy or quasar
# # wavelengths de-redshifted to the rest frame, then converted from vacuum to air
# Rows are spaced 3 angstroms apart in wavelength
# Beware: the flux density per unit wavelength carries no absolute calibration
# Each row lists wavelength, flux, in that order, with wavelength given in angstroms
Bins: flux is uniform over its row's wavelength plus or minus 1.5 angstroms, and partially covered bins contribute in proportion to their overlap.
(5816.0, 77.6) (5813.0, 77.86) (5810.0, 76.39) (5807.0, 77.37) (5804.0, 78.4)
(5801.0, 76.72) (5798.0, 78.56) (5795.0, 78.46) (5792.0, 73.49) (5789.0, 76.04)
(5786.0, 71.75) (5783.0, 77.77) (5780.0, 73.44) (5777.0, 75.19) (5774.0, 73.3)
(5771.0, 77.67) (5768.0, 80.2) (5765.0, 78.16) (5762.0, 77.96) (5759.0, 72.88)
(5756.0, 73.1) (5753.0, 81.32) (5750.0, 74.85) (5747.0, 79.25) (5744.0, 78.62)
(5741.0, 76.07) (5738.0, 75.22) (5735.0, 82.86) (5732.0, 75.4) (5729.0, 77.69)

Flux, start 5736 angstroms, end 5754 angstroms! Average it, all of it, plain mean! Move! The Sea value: 78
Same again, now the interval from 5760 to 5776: 77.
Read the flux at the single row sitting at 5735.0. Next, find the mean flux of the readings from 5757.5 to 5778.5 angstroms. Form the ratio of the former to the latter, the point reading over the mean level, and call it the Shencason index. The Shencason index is 1.08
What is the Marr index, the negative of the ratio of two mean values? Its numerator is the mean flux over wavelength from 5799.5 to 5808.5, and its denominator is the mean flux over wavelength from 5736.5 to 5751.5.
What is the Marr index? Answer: -1.009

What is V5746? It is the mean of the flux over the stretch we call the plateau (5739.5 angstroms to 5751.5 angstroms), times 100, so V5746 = 7720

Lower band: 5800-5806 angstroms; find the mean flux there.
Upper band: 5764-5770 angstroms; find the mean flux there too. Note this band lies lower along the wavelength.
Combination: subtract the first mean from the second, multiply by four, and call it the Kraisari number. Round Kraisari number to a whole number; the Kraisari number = 6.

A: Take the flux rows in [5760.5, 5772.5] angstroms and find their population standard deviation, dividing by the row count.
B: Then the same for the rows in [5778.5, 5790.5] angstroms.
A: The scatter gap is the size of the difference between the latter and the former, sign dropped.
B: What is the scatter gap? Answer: 1.3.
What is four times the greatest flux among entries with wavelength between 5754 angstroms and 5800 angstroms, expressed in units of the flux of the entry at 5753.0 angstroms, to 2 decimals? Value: 3.94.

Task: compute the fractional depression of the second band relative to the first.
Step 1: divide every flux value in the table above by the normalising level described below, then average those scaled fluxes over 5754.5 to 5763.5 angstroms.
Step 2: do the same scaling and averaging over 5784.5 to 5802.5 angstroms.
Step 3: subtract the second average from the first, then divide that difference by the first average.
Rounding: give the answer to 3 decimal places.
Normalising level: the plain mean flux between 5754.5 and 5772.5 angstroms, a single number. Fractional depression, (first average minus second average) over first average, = -0.016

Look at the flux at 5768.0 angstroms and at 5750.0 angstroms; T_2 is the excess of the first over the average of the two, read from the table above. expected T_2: 2.7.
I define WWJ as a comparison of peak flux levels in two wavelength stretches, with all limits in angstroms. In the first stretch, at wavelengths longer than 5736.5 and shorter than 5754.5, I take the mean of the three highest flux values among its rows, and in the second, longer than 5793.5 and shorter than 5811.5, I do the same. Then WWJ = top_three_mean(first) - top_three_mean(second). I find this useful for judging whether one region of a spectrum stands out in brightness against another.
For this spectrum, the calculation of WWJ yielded 1.3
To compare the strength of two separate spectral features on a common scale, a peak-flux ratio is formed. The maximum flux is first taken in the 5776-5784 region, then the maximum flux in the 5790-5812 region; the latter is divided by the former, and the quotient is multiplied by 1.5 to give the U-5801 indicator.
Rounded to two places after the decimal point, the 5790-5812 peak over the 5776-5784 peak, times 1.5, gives 1.52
